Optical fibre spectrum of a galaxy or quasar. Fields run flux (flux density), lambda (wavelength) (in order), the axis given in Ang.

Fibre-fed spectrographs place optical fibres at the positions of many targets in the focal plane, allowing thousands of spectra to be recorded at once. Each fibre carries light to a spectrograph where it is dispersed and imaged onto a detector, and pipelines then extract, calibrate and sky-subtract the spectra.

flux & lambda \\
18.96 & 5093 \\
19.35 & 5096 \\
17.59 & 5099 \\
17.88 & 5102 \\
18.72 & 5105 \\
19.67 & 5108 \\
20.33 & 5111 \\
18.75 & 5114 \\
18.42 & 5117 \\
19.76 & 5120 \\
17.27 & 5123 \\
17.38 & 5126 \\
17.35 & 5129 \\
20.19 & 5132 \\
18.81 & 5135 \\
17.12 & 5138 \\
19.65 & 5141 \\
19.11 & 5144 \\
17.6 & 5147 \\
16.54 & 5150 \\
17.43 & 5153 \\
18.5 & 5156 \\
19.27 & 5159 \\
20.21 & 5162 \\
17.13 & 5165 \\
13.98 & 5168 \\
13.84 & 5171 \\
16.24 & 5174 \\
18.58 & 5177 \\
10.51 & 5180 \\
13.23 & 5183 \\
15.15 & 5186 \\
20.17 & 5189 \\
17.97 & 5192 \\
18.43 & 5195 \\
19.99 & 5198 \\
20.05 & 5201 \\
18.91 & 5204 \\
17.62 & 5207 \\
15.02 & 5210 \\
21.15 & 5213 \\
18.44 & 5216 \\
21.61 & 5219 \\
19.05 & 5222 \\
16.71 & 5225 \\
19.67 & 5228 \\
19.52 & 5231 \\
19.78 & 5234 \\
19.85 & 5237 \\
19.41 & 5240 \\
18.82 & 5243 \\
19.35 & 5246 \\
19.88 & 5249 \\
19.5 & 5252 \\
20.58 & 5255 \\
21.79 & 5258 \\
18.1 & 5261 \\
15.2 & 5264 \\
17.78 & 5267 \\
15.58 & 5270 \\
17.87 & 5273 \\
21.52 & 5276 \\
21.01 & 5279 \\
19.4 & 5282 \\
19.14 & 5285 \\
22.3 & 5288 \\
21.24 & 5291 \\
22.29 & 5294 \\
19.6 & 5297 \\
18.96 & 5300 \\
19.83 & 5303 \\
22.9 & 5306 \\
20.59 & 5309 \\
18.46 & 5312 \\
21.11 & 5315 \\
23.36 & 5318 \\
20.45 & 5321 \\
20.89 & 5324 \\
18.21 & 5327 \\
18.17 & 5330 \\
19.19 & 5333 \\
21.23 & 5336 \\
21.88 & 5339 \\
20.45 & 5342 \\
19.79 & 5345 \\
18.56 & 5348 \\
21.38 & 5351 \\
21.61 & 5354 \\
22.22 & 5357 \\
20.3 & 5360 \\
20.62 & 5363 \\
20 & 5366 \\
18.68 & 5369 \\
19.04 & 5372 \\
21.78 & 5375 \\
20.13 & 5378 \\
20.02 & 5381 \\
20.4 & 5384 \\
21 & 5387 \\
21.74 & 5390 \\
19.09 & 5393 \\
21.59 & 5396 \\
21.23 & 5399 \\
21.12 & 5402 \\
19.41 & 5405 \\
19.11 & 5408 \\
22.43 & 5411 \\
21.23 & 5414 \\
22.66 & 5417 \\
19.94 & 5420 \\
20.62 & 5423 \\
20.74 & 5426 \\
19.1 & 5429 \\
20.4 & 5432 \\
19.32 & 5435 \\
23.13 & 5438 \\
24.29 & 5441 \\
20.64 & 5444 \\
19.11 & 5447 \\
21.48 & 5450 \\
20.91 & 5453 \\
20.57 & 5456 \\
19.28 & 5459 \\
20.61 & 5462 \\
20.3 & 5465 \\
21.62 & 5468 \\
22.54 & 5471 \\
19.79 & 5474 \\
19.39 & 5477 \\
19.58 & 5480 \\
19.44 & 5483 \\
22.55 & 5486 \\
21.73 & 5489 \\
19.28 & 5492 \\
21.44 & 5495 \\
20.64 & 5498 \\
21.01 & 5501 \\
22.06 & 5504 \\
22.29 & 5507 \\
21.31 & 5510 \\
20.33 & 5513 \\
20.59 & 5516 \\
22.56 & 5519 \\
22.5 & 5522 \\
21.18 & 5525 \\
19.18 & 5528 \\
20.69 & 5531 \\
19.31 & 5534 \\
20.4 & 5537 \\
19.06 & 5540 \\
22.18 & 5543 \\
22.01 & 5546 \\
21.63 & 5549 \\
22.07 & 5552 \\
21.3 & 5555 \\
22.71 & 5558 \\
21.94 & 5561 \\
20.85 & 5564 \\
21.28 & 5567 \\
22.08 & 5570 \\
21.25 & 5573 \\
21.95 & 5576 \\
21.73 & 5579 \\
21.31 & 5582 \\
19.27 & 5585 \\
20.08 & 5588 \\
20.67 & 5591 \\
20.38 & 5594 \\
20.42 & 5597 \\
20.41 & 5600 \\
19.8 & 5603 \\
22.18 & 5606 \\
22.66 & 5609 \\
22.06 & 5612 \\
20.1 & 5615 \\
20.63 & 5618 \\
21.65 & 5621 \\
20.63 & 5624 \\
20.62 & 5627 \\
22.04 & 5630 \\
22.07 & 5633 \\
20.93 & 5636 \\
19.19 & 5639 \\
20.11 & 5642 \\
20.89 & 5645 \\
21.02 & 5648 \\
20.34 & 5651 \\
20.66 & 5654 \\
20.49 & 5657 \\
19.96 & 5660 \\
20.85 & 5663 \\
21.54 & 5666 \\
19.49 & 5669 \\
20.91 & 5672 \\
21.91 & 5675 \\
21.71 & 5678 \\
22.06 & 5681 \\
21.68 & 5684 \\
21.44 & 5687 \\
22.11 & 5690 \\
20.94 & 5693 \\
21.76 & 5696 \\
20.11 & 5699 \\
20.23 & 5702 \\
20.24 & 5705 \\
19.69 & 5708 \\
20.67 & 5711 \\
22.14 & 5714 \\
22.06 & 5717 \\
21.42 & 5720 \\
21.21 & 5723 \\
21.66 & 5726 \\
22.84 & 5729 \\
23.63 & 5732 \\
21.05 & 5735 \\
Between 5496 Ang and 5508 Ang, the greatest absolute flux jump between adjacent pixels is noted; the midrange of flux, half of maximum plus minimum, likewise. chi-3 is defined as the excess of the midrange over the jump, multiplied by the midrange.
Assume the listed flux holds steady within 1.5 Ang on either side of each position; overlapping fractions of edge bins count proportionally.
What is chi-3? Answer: 438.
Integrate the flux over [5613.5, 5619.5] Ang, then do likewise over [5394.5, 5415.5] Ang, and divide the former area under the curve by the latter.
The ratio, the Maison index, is 0.28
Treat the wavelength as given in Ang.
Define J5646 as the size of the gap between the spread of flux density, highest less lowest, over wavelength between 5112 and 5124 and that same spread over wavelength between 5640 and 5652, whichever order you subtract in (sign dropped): 1.6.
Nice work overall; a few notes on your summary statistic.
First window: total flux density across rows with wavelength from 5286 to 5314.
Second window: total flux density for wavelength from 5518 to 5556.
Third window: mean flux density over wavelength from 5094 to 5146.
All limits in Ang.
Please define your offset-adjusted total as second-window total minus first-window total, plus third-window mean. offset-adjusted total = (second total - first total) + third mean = 107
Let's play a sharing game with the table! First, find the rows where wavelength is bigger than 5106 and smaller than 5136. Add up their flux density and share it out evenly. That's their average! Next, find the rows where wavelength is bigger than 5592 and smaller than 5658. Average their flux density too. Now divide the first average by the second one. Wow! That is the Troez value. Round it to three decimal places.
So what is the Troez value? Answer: 0.900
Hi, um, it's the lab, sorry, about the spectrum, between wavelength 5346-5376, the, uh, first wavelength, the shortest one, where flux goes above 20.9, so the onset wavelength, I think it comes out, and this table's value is 5351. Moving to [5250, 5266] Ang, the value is 5258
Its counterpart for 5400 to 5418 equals 5402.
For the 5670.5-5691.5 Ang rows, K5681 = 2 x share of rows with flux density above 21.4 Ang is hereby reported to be 1.7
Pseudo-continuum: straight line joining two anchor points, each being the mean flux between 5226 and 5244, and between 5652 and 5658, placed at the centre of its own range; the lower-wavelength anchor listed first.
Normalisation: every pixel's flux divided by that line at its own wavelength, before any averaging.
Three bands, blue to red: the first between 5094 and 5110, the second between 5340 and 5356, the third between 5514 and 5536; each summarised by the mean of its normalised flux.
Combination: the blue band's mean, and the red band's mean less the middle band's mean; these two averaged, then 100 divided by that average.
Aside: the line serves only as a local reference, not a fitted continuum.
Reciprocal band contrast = 205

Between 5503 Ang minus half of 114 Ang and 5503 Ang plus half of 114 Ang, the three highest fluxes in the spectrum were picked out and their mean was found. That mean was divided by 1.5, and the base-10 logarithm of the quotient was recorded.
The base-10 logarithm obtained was 1.18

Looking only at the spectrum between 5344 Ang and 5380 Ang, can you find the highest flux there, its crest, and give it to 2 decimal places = 22.22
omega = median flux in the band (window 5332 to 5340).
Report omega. 21.2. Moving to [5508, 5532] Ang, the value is 20.9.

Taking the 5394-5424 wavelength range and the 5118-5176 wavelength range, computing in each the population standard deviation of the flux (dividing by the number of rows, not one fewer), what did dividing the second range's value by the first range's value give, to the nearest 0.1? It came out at 1.6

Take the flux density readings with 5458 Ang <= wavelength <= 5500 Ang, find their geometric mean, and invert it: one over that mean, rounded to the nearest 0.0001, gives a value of 0.0487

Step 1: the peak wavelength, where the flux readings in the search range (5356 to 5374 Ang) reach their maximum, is 5357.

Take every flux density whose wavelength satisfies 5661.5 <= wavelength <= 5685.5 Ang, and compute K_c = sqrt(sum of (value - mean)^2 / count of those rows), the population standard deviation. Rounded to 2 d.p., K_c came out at 0.79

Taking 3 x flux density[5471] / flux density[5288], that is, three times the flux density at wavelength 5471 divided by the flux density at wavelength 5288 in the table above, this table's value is 3.03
